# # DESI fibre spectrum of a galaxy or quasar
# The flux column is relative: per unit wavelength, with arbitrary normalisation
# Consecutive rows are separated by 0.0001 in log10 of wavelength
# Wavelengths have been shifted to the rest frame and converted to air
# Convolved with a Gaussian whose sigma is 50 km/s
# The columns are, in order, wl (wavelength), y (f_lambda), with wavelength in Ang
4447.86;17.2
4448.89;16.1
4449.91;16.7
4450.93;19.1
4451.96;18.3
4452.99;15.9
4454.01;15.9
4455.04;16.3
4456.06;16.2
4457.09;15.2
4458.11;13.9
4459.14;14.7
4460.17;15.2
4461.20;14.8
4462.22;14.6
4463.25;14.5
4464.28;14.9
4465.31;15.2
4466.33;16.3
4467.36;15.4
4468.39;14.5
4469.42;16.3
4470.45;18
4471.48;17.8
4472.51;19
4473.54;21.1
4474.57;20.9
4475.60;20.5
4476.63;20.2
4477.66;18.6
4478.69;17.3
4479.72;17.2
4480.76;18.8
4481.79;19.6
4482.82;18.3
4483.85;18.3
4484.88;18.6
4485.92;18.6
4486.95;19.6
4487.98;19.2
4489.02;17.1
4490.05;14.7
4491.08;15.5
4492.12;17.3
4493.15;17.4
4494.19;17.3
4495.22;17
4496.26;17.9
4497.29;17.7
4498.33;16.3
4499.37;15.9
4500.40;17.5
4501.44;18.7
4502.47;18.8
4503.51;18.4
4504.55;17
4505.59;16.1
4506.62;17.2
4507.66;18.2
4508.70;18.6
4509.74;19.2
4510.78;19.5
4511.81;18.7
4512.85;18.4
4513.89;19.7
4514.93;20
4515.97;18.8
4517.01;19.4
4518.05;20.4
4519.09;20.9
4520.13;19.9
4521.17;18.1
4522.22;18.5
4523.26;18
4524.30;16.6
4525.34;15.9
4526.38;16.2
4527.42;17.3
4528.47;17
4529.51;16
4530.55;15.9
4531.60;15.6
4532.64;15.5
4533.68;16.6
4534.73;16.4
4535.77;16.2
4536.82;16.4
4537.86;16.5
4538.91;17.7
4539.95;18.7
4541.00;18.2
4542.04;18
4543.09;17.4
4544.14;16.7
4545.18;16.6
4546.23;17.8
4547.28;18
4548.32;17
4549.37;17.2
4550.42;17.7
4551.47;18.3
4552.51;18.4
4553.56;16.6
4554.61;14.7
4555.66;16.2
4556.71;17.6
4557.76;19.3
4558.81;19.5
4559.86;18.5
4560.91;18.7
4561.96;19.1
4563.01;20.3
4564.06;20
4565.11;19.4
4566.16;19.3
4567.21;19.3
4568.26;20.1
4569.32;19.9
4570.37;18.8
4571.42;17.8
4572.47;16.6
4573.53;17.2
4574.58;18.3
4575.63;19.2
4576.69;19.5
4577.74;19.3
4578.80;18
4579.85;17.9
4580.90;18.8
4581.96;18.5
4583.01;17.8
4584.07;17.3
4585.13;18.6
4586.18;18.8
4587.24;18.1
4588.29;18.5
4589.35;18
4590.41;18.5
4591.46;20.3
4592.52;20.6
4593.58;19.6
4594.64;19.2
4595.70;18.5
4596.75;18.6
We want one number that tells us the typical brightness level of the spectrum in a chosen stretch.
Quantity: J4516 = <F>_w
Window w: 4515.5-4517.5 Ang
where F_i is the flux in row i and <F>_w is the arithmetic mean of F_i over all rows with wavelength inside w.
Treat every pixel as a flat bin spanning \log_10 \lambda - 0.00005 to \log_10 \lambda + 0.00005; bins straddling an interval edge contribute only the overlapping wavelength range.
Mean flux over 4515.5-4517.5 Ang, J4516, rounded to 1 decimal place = 19.1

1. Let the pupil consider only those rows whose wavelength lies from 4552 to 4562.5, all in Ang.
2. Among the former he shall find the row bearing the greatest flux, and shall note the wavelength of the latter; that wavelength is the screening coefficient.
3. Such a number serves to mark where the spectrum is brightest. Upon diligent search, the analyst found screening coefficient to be 4558.81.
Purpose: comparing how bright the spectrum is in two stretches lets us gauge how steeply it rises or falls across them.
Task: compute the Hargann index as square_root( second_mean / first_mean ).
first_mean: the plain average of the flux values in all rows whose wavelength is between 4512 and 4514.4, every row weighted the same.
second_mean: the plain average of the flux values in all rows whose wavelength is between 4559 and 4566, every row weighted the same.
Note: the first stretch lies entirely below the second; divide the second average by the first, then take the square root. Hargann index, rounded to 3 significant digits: 1.01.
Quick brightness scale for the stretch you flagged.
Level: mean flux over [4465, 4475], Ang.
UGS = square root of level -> 4.18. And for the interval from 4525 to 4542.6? 4.09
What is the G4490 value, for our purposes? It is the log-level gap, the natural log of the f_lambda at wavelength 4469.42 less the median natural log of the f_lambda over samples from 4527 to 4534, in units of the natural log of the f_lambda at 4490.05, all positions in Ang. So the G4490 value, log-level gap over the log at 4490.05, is 0.01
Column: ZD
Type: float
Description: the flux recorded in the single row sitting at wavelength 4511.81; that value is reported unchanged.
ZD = 18.7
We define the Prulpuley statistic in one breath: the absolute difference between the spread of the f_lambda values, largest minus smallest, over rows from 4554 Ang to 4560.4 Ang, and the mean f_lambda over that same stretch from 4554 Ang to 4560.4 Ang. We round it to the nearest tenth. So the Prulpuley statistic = 12.8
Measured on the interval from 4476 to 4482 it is 15.6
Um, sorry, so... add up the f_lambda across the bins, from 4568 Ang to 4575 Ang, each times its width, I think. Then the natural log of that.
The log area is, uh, 4.9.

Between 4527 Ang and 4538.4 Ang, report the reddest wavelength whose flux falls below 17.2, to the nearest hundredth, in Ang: 4537.86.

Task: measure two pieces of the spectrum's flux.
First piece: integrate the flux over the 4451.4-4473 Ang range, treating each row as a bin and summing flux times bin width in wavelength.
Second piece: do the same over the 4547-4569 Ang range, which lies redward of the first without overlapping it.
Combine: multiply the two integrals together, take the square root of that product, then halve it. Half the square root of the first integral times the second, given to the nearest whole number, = 186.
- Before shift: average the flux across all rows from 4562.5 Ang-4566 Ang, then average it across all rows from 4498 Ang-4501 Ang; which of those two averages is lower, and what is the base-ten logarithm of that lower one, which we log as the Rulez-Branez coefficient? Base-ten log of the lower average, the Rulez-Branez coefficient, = 1.22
